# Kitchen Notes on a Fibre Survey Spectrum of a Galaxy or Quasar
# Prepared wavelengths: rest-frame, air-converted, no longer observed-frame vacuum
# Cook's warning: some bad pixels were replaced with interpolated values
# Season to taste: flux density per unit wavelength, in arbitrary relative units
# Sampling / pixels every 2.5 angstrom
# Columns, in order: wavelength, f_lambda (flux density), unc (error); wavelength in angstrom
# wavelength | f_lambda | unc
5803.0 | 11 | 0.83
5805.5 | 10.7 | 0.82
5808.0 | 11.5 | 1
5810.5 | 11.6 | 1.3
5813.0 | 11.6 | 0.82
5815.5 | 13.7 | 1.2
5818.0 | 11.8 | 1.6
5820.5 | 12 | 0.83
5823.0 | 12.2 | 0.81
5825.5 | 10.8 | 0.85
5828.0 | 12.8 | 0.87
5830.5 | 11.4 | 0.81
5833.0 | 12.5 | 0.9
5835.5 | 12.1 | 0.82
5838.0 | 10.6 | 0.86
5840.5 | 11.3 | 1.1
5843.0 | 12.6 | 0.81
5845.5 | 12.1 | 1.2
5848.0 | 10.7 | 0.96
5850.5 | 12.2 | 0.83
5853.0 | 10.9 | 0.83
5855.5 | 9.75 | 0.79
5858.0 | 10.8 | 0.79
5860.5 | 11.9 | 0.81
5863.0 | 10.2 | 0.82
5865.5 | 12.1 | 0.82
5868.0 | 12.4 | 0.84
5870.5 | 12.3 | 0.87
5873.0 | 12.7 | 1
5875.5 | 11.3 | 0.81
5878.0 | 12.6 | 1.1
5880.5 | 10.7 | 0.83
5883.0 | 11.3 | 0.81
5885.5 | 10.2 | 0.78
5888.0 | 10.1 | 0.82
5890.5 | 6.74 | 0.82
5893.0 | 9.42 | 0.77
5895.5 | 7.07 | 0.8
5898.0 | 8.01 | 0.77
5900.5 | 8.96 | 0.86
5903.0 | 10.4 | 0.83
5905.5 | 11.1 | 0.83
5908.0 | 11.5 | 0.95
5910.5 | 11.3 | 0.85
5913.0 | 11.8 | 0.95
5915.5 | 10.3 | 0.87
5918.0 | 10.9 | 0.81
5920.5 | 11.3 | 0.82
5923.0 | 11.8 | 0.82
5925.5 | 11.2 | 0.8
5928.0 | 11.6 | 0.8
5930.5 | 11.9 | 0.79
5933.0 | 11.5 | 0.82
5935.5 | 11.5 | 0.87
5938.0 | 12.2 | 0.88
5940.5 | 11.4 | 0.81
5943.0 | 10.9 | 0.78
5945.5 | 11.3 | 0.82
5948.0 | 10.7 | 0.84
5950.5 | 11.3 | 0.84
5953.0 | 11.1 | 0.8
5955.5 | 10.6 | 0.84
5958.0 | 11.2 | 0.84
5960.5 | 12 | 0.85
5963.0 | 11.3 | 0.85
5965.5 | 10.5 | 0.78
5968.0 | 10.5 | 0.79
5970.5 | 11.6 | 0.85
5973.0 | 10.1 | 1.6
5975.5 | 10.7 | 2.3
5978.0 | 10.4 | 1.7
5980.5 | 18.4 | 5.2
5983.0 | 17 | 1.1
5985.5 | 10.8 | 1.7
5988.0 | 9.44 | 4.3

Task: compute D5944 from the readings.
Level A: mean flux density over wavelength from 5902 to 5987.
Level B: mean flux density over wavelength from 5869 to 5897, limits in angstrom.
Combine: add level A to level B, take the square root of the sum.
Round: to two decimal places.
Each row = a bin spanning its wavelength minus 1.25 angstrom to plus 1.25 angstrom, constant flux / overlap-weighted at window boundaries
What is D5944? 4.68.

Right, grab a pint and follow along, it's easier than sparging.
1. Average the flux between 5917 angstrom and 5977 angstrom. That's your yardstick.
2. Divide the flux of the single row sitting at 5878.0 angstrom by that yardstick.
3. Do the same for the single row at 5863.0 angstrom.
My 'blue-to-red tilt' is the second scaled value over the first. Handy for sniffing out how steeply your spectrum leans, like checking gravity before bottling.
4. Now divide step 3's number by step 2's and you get 0.81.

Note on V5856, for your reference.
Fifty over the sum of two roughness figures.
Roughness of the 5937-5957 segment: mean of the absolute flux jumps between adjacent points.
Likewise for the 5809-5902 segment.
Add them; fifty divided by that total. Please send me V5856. 29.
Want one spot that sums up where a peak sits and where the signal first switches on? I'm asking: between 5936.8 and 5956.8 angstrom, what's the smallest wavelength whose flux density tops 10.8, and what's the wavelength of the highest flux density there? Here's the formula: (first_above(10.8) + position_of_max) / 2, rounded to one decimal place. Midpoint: 5938.0 angstrom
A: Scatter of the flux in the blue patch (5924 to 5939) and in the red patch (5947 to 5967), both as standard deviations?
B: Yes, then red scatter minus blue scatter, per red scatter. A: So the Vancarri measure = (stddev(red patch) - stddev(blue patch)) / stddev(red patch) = 0.3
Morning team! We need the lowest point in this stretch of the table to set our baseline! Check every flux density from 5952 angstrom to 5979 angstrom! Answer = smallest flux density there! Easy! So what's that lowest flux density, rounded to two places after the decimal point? 10.10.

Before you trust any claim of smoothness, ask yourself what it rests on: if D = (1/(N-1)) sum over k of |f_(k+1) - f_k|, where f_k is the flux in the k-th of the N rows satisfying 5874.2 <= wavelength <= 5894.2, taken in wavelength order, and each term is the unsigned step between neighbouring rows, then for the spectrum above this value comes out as 1.6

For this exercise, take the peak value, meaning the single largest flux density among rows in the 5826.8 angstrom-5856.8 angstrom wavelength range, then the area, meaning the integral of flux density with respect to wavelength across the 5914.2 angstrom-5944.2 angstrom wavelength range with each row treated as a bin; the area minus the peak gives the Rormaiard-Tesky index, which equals 328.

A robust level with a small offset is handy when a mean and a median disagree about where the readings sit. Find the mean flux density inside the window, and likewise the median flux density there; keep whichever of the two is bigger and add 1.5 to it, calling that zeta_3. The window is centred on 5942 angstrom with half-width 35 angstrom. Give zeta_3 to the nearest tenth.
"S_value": 12.8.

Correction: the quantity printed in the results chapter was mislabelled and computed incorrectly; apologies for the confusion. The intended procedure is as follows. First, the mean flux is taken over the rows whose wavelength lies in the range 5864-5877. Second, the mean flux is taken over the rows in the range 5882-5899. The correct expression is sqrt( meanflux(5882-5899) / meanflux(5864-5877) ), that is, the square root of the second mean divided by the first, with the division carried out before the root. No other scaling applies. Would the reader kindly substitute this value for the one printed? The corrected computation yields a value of 0.86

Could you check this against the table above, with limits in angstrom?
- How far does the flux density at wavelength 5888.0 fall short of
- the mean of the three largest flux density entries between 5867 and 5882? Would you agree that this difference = 2.5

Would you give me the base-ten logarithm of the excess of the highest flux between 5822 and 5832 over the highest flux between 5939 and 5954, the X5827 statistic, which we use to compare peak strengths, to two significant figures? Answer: 0.15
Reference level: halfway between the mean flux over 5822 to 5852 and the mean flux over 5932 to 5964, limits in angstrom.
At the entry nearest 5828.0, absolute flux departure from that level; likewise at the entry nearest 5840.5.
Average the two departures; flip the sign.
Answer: -0.75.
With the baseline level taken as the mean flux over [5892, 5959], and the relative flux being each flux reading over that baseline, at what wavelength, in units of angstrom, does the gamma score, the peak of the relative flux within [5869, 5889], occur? 5873.0 angstrom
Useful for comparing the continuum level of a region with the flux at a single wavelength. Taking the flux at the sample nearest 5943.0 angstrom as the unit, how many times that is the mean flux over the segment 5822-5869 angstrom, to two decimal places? 1.06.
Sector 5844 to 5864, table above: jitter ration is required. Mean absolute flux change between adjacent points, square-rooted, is 1.15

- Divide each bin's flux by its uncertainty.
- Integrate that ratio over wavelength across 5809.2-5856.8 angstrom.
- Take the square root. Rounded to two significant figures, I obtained 25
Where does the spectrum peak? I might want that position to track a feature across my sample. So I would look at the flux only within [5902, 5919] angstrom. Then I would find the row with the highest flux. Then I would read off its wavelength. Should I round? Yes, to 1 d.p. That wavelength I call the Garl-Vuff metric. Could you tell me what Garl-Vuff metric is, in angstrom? 5913.0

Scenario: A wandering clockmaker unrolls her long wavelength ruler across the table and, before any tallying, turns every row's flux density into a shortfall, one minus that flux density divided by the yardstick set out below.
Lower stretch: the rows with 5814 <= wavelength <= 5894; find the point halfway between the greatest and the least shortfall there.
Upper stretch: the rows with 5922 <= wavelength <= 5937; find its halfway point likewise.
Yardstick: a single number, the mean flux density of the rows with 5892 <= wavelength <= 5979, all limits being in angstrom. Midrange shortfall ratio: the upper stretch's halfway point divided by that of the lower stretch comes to -1.1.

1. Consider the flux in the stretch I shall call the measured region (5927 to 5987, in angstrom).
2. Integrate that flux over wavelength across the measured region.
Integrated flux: 701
